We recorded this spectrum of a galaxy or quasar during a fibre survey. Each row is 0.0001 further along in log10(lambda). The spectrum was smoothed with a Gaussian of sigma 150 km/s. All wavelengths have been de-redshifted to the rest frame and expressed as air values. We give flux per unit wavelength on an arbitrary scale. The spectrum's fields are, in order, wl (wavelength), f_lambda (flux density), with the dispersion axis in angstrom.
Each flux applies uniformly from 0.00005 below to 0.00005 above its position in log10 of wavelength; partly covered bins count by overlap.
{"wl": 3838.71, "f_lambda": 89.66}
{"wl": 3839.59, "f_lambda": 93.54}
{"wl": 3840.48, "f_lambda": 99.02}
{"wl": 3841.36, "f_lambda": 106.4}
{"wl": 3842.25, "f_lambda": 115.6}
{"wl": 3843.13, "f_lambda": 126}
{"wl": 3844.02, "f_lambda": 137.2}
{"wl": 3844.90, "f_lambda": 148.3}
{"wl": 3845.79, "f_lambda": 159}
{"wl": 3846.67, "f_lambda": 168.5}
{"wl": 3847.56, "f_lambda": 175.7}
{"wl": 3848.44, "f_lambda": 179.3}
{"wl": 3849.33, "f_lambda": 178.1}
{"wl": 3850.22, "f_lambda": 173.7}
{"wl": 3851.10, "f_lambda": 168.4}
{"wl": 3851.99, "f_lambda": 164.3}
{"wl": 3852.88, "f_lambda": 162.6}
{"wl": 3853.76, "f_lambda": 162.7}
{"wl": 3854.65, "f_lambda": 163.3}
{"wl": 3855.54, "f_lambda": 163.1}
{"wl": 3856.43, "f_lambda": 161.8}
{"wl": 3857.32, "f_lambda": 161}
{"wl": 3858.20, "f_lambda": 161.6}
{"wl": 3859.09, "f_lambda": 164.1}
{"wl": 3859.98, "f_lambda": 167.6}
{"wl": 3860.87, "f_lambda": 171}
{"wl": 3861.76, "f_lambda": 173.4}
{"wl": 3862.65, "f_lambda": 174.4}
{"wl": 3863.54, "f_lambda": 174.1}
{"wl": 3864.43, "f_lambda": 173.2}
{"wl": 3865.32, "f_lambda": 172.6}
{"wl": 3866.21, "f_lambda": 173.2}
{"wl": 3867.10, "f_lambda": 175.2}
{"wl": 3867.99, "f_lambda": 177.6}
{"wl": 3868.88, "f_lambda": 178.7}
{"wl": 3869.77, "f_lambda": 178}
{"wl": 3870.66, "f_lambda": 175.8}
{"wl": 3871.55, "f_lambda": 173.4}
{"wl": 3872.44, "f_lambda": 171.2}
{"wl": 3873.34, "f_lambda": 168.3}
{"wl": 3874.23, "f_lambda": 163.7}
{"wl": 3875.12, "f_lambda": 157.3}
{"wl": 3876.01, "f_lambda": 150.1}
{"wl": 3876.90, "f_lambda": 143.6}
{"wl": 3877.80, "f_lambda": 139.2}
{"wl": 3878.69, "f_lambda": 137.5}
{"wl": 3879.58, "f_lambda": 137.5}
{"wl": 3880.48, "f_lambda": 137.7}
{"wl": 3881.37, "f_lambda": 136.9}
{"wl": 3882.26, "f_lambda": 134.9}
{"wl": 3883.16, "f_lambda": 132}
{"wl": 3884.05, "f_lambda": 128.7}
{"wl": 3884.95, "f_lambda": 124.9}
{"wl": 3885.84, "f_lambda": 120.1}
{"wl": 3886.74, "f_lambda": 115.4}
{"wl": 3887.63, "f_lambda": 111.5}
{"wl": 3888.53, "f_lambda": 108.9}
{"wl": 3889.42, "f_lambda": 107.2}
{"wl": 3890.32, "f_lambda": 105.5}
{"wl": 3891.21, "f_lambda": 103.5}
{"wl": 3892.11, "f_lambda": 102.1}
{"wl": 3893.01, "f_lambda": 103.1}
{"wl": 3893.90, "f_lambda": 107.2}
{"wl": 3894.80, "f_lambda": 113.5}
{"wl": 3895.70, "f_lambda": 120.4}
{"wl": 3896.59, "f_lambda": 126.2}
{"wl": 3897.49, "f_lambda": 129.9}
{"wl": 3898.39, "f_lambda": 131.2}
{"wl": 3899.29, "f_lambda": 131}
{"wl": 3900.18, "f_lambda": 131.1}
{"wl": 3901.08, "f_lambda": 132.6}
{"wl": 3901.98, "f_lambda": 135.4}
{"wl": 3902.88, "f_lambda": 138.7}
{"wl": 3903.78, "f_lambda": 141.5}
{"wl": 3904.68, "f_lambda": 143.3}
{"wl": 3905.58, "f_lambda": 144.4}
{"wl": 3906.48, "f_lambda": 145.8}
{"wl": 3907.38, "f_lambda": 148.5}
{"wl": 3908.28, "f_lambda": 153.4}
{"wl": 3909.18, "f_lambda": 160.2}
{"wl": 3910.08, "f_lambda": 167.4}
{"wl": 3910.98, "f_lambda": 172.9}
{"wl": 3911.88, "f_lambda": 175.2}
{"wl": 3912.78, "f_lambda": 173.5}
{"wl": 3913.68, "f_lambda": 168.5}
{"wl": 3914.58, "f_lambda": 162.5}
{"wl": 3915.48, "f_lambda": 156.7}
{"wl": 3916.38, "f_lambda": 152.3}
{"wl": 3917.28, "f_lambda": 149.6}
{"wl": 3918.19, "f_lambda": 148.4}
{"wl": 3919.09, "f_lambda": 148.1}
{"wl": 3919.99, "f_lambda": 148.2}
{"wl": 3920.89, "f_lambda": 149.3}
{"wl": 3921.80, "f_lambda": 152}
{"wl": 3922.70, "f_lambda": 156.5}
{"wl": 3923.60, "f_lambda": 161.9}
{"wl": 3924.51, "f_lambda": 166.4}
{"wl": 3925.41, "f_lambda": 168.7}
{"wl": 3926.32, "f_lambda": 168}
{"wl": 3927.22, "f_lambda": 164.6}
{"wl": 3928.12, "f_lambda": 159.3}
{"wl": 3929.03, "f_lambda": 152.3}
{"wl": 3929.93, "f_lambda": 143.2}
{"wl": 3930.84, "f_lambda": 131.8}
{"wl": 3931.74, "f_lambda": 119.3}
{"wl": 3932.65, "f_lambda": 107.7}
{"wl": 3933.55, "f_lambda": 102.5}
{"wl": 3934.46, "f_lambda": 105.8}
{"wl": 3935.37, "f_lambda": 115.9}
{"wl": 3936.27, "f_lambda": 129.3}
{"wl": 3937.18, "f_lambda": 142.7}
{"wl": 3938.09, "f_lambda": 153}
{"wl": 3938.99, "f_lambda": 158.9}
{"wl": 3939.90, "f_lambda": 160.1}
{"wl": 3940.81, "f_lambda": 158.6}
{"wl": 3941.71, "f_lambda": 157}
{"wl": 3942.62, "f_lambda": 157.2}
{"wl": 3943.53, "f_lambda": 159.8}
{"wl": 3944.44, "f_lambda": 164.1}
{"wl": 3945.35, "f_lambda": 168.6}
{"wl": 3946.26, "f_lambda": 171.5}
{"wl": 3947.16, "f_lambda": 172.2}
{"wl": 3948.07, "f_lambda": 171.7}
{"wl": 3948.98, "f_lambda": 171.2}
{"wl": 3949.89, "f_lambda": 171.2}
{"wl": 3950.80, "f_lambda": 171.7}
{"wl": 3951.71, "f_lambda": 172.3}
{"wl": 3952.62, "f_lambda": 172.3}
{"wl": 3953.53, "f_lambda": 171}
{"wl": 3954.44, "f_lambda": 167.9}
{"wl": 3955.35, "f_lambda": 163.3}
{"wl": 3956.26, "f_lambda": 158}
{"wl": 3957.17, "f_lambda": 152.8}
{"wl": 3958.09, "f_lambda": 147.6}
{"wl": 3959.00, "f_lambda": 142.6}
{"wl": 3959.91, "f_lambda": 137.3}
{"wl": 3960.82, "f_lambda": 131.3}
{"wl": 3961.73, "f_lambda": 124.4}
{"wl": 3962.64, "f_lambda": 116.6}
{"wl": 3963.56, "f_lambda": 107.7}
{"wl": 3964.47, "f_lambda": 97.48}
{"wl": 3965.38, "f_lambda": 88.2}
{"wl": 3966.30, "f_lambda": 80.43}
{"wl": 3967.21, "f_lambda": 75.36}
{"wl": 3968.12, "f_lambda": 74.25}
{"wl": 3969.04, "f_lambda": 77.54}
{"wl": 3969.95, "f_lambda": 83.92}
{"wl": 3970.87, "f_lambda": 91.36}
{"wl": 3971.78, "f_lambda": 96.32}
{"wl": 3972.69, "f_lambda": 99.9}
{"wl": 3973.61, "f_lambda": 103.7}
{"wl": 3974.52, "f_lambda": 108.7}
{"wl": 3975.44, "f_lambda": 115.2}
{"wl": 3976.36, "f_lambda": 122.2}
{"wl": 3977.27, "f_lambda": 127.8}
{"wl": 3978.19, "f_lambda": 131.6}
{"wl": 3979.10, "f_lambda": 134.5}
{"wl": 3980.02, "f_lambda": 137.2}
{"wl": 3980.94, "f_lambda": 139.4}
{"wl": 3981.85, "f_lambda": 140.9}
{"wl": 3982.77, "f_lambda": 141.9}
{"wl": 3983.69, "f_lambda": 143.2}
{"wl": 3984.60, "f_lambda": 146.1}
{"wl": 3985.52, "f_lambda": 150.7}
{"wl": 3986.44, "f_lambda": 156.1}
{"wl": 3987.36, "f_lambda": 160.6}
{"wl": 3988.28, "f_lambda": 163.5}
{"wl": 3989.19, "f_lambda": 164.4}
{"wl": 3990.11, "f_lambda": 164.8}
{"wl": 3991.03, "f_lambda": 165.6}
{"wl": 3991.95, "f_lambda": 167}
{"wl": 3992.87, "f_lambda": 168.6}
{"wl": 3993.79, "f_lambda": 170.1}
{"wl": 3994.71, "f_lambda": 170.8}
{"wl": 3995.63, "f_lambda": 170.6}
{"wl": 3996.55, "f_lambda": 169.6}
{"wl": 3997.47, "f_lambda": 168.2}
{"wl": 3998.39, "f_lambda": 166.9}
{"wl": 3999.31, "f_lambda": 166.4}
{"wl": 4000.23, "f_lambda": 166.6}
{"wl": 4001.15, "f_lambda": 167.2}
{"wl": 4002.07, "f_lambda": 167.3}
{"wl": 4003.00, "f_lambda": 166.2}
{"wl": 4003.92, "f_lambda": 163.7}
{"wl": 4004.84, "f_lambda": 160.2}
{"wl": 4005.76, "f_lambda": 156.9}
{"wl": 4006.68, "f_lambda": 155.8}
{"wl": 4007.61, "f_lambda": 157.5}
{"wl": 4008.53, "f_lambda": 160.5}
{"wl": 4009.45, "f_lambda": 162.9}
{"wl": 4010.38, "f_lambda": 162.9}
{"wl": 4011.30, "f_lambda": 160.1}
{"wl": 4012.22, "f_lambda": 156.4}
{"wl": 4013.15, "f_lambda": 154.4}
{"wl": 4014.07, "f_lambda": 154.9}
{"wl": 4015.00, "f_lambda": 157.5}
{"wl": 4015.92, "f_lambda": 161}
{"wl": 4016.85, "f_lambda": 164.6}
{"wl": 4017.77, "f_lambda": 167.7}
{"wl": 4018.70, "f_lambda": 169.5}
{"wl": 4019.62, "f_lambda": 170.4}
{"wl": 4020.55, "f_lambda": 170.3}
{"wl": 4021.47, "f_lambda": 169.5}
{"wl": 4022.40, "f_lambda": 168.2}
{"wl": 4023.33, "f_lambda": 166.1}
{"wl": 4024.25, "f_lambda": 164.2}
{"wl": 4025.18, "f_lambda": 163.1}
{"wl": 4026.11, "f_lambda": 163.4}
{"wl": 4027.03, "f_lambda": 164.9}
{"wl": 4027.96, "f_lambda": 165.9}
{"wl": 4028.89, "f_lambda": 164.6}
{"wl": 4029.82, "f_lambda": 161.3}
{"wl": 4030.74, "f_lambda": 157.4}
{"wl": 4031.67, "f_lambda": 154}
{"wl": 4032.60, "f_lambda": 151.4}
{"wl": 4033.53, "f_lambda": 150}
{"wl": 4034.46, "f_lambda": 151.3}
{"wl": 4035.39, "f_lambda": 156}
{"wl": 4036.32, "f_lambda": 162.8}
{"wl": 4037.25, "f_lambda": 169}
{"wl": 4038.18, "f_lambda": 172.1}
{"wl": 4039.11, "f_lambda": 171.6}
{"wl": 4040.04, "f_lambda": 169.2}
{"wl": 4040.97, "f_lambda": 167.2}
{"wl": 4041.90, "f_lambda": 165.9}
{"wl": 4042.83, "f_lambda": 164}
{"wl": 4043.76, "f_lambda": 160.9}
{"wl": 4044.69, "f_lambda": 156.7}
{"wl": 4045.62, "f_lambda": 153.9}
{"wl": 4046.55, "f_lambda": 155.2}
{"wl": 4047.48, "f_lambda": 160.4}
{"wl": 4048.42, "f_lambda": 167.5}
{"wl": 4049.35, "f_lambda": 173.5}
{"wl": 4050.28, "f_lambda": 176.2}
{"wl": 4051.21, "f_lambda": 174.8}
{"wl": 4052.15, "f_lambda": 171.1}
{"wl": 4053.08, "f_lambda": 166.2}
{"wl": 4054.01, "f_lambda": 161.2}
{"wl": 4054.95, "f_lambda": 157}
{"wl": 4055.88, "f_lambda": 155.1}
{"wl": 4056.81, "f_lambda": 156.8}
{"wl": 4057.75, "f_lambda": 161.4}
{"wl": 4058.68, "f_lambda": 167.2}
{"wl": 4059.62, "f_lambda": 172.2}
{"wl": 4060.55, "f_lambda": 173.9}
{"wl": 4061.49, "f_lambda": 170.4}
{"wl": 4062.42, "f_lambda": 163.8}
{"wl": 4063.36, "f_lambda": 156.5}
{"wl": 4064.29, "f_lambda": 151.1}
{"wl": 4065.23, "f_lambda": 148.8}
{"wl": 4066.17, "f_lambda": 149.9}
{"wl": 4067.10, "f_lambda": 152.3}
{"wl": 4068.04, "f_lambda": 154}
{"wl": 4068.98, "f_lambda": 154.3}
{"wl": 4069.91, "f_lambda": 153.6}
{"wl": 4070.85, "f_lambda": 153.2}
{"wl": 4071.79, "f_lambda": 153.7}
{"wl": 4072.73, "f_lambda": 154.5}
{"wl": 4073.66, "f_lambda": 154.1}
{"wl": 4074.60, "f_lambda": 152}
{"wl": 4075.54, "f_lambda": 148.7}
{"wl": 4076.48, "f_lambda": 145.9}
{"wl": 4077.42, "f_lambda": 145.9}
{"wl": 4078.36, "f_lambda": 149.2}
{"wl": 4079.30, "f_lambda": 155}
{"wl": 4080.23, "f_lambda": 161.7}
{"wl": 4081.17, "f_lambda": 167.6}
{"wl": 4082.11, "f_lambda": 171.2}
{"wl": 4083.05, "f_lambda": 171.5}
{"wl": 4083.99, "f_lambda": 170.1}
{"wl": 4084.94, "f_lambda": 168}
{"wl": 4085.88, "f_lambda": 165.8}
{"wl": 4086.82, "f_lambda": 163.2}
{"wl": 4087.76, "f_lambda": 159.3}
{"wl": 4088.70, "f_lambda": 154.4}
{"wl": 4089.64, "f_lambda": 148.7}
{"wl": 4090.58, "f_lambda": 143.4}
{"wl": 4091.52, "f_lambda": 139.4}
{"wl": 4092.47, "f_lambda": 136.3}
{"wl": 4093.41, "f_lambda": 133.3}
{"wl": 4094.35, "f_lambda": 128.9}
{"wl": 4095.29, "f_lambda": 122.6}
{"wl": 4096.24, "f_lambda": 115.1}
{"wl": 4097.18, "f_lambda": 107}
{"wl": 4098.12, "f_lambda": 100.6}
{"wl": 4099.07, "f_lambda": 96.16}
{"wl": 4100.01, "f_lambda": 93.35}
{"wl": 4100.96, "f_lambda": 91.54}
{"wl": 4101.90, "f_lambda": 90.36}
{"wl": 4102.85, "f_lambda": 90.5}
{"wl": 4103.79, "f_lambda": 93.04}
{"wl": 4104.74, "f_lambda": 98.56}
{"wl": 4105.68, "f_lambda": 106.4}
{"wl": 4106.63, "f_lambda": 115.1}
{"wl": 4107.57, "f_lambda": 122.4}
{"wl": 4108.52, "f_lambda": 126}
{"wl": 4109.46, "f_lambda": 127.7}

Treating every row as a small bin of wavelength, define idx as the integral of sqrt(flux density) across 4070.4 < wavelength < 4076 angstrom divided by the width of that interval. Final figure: 12.4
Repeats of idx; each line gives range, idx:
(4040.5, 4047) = 12.7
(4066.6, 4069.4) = 12.4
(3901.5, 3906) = 11.8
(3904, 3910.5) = 12.3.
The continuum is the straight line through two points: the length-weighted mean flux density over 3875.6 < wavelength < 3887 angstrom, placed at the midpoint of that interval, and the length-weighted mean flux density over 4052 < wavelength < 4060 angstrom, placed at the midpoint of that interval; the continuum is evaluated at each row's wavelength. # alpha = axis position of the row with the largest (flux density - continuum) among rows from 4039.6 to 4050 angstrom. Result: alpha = 4049.35 angstrom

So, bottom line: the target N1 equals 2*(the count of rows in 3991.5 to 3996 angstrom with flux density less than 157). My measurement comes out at 0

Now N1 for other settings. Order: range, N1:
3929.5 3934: 10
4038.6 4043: 0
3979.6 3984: 10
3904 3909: 10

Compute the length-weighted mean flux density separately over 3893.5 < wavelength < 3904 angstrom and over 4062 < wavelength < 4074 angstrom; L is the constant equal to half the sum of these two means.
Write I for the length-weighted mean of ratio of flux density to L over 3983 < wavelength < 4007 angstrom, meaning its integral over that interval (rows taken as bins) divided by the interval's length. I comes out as 1.16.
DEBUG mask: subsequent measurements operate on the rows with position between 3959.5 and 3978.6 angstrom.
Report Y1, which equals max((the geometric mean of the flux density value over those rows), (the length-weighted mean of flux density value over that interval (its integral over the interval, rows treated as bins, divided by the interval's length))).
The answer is 104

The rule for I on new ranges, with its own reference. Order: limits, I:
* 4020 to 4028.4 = 1.18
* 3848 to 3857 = 1.19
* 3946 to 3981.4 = 0.92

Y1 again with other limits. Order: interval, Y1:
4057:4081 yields 156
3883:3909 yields 126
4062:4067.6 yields 154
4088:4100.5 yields 125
